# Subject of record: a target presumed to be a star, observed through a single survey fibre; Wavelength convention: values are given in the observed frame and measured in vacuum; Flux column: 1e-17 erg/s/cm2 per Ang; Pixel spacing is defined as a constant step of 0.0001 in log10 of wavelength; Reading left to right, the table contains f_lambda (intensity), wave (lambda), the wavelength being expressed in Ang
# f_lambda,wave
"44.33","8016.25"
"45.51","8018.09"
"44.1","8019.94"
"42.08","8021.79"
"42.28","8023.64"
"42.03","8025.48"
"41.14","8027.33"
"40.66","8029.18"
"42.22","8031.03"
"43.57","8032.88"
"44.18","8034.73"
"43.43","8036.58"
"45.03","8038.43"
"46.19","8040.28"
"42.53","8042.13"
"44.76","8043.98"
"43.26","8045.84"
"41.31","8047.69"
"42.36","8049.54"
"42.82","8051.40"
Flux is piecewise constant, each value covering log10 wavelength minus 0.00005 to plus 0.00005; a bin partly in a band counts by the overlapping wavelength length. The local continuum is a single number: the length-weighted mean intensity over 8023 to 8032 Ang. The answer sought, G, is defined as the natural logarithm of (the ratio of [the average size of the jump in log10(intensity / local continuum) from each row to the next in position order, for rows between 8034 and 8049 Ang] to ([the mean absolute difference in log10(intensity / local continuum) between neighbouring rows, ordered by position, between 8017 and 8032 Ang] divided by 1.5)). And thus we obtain 1.0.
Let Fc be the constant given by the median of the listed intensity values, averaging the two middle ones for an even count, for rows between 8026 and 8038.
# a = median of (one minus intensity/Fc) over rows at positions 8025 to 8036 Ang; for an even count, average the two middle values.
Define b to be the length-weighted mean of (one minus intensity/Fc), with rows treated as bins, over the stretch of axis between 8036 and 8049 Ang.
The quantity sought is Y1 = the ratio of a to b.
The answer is -0.8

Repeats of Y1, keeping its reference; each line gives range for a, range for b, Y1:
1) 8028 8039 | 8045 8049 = -1.2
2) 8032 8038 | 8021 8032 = -0.7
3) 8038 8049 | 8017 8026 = 2.6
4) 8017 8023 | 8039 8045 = 0.8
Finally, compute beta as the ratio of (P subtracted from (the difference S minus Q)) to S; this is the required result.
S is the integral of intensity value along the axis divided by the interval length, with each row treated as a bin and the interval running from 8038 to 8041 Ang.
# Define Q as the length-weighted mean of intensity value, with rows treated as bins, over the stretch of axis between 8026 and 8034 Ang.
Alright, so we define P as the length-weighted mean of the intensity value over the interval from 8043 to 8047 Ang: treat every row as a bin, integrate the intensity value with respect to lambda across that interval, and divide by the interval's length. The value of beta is -0.88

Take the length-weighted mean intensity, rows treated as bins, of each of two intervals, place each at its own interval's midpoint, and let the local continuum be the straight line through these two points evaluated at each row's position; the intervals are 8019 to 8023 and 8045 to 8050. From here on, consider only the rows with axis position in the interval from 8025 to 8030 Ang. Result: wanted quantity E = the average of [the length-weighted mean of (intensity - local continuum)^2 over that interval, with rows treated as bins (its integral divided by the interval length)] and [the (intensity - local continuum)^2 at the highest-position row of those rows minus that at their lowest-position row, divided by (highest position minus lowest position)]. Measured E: 1.9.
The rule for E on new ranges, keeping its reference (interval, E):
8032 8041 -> 3.1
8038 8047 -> 2.2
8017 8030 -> 1.1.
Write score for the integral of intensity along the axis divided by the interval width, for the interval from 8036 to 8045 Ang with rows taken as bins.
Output 44.4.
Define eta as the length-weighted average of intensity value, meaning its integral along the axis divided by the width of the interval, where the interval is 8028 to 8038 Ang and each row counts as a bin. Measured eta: 42.9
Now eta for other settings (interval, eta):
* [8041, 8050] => 43.0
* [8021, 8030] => 41.7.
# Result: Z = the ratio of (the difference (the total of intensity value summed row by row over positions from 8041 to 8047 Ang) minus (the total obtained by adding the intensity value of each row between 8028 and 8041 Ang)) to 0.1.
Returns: -1747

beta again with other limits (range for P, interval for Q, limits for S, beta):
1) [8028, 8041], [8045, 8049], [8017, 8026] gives -0.98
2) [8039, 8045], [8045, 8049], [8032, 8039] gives -0.97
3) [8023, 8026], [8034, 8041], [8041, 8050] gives -1.02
